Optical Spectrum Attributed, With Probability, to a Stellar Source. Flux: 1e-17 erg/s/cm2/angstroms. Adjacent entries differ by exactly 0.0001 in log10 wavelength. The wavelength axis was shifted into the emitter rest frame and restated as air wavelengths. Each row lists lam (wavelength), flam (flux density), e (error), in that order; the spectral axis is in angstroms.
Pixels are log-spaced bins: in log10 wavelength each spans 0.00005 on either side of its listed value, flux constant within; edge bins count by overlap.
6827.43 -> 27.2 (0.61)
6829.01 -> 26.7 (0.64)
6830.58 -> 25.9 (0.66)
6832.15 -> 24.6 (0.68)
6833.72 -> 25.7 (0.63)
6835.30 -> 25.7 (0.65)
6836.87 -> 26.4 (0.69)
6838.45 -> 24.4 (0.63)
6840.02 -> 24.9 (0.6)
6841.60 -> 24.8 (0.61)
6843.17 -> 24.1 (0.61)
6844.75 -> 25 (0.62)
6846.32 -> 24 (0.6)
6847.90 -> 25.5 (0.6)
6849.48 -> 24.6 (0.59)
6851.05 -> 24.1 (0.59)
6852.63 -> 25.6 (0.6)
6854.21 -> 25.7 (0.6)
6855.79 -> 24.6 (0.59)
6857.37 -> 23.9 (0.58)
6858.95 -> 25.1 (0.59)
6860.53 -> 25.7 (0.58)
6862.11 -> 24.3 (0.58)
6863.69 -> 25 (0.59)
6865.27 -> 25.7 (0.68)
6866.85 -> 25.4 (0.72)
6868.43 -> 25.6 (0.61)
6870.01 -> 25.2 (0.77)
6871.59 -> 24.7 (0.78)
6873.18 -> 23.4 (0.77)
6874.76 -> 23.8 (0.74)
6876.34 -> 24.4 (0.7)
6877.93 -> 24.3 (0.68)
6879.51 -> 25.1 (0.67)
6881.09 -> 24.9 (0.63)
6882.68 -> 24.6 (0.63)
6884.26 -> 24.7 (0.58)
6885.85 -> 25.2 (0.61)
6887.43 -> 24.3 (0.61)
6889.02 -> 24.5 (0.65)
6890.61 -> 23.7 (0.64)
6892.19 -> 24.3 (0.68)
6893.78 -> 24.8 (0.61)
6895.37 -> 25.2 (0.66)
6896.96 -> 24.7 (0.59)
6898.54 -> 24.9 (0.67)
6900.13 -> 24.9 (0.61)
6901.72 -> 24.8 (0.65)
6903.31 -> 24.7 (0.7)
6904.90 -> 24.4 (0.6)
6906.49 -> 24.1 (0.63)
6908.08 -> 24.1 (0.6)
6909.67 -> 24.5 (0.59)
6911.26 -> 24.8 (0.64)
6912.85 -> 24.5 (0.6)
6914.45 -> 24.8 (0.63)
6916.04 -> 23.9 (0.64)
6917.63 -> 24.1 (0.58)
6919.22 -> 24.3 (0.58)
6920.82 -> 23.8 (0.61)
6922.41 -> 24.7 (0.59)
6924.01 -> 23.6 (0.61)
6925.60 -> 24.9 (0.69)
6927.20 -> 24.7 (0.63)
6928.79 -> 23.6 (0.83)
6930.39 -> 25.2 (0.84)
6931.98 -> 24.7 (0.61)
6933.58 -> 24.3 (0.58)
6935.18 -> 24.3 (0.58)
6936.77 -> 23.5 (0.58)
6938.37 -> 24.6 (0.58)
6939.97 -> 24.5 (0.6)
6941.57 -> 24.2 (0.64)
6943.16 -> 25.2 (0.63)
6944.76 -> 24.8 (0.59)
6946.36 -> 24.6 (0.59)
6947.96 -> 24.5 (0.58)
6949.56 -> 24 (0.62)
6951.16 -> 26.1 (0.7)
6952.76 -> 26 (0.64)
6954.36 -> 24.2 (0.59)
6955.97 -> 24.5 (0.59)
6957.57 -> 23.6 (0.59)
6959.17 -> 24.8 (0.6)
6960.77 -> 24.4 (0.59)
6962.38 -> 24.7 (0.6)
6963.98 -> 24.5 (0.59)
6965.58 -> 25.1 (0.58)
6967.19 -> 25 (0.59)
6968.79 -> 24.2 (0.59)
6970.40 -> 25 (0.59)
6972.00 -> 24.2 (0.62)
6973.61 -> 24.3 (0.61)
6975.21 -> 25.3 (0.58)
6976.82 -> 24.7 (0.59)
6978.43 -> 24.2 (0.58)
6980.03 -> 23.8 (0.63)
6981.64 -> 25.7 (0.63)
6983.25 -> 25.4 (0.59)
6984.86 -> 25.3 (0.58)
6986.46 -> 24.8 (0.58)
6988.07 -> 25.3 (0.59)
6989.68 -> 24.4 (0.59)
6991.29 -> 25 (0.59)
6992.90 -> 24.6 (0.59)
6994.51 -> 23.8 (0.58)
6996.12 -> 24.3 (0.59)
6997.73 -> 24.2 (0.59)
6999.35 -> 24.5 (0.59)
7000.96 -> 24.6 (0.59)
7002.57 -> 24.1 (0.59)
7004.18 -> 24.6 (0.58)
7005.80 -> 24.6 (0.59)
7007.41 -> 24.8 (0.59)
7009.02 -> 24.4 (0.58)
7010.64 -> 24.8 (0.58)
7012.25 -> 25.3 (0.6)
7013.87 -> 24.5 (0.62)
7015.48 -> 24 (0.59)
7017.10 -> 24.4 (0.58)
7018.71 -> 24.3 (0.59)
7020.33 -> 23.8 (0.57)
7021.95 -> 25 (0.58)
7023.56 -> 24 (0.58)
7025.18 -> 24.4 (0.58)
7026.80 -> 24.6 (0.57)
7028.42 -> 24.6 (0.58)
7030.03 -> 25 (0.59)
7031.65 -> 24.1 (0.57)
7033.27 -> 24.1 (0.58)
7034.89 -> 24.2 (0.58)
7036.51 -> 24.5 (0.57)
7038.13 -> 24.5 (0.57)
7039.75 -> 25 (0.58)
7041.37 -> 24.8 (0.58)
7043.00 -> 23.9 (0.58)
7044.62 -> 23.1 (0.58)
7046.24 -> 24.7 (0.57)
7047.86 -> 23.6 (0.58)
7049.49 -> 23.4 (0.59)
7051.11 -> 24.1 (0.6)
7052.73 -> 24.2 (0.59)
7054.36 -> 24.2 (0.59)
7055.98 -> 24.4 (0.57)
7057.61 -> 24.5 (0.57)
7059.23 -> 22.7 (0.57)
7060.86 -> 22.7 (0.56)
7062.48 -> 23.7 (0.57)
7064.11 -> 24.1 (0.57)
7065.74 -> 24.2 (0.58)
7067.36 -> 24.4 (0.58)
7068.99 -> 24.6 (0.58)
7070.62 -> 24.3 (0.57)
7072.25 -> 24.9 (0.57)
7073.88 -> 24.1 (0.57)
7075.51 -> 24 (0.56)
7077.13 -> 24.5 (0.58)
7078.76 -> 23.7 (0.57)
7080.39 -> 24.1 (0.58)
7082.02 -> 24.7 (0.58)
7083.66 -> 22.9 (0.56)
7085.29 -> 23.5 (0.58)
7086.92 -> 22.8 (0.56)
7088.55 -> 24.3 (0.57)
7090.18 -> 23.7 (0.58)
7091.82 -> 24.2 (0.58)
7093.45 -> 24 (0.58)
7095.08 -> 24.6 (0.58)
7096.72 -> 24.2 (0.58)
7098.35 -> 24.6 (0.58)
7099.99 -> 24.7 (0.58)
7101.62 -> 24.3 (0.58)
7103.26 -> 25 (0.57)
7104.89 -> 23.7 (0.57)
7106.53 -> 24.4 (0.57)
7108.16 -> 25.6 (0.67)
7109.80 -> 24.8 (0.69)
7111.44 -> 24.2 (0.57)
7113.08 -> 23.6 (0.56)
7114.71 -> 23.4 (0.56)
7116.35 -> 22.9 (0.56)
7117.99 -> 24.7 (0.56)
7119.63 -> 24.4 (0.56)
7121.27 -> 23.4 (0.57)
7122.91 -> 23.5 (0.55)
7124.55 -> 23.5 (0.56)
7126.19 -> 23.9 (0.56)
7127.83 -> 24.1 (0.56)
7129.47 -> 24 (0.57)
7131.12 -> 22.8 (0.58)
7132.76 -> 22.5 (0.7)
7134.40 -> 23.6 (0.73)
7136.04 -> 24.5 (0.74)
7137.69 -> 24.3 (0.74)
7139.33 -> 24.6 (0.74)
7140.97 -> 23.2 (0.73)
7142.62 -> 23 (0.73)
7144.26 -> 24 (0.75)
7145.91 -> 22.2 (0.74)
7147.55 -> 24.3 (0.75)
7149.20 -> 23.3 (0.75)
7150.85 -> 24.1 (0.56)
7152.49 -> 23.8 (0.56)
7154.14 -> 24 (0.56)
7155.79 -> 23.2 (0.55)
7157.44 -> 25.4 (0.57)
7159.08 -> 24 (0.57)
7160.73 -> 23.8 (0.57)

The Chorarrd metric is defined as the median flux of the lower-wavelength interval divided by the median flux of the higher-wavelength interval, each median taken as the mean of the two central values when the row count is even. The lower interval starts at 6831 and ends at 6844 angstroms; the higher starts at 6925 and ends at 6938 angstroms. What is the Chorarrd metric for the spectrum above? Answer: 1.01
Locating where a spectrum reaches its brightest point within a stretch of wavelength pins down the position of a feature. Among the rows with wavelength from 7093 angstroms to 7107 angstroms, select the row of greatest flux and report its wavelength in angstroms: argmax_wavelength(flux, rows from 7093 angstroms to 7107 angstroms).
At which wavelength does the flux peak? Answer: 7103.26 angstroms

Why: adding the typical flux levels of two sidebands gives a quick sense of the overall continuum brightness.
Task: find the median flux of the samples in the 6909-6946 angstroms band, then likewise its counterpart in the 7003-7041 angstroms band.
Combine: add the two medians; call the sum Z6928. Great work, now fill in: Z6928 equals 49.0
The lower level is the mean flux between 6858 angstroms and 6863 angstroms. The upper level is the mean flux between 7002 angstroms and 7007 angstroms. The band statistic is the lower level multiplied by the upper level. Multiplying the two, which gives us 612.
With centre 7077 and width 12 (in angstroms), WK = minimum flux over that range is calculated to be 23.7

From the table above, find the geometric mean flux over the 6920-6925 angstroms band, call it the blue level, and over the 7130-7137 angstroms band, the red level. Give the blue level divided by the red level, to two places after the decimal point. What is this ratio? 1.03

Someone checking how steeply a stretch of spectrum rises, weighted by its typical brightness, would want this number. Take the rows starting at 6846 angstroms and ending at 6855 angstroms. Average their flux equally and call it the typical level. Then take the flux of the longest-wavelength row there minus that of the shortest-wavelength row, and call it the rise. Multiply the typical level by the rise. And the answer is 42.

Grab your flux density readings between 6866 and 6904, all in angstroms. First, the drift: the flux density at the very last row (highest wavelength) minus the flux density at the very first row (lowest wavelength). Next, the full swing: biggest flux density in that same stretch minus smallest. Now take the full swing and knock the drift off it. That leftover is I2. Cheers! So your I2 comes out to 2.90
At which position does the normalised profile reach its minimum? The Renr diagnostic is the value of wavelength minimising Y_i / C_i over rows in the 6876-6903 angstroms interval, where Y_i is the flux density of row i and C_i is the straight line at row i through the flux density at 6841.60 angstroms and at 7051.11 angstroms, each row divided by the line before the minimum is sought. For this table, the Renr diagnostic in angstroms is 6890.61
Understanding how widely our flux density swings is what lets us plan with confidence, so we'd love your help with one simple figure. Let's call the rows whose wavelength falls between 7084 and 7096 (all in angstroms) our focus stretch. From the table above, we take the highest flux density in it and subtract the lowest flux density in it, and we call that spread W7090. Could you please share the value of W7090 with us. 1.8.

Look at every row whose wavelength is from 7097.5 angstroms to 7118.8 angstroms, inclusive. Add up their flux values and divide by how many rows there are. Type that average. 24.30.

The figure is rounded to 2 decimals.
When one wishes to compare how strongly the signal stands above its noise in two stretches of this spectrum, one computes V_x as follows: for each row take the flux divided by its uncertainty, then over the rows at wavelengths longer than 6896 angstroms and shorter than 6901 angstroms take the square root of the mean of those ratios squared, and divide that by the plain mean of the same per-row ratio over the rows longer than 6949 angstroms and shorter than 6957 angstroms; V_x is 1.00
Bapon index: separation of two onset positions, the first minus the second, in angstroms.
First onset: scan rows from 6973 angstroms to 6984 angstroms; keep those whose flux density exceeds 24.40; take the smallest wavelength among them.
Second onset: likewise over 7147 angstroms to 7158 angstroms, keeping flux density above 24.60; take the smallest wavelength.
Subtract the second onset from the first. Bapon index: -182.2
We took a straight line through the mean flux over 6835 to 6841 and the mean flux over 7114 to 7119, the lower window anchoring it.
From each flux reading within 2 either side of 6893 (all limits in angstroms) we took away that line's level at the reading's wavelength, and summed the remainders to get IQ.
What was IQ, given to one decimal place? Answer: -0.9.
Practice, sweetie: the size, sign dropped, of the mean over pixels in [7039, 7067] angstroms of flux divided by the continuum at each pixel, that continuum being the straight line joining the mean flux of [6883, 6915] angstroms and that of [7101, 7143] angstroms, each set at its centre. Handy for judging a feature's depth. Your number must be 0.99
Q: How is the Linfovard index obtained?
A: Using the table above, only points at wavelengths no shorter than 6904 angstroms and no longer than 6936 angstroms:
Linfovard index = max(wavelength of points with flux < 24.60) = 6935.18 angstroms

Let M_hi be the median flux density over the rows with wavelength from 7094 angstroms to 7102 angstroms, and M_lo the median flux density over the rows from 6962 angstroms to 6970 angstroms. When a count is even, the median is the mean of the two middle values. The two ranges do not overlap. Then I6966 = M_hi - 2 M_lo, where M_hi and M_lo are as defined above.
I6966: -24.80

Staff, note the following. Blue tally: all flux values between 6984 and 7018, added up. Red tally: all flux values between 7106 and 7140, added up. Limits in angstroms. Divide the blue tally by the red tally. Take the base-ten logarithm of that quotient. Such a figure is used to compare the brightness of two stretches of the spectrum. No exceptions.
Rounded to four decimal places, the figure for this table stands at 0.0116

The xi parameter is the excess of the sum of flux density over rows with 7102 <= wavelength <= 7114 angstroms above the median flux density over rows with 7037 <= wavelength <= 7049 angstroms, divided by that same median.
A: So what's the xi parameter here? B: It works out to 5.99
